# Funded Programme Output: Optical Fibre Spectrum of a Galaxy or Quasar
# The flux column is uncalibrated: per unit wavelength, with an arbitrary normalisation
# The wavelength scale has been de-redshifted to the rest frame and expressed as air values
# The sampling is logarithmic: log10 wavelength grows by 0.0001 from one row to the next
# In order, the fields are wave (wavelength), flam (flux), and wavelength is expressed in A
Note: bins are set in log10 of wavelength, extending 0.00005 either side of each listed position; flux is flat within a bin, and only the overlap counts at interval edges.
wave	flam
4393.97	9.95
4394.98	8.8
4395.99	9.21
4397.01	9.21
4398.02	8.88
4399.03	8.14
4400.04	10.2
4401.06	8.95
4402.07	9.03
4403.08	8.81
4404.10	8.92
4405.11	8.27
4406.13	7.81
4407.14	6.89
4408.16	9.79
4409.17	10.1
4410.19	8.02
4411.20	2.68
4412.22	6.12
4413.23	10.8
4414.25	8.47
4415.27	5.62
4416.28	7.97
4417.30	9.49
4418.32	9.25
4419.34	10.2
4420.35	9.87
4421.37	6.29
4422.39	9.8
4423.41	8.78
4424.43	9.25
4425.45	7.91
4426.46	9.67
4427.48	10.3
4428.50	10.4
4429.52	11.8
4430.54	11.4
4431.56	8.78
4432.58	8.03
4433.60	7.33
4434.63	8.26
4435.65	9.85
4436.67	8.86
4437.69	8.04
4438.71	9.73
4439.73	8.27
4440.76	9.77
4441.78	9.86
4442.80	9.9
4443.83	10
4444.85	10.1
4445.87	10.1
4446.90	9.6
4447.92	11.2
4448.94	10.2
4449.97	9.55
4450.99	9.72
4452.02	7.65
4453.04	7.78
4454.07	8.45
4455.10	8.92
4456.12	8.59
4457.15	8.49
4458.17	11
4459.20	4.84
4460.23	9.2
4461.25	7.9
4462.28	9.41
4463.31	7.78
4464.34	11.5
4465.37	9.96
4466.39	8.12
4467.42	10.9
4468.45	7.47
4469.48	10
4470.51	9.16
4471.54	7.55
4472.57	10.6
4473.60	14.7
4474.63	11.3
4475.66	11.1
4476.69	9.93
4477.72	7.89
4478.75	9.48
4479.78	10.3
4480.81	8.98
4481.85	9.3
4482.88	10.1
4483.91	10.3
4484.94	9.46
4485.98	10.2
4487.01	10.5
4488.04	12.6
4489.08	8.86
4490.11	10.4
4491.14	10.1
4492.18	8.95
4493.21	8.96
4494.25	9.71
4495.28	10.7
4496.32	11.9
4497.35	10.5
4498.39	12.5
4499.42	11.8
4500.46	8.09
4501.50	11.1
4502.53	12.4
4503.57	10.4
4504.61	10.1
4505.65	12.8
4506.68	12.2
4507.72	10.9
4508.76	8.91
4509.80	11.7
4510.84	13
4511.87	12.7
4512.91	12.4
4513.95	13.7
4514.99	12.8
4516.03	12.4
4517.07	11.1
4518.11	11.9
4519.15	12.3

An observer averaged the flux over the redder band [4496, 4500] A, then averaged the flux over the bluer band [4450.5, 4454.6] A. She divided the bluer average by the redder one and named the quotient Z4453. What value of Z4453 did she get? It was 0.72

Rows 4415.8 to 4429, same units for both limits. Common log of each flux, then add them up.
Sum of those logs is 12.5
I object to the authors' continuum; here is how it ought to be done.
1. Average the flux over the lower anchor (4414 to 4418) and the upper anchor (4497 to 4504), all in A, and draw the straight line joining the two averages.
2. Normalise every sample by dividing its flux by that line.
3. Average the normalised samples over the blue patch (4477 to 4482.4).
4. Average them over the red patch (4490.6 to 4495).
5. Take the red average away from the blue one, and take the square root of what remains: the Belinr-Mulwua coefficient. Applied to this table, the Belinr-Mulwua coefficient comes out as 0.1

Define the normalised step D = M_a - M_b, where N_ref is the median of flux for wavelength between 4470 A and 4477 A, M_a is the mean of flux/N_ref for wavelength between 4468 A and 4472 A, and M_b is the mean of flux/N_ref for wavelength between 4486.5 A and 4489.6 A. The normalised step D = -0.20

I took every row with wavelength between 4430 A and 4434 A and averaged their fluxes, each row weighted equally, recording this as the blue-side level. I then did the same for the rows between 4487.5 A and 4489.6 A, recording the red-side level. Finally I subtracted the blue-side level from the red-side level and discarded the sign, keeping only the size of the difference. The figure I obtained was 1.8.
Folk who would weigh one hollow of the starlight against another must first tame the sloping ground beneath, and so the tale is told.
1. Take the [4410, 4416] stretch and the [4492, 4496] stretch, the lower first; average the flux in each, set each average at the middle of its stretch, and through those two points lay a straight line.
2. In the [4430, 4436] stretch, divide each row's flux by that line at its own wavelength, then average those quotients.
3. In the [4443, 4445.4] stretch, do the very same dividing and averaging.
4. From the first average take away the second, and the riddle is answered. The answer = -0.08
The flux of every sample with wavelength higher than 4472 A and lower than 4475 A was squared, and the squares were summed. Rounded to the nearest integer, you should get 456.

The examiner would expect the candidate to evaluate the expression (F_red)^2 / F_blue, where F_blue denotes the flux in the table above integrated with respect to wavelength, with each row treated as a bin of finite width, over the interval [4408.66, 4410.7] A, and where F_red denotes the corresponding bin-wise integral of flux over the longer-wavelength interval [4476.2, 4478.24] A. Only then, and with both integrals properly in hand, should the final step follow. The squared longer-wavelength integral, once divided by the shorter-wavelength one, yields 18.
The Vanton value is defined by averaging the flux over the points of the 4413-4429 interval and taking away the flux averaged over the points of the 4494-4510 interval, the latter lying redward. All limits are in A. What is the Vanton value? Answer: -2.0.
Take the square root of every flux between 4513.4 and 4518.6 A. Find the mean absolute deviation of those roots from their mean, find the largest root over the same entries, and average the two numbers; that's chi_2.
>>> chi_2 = 1.90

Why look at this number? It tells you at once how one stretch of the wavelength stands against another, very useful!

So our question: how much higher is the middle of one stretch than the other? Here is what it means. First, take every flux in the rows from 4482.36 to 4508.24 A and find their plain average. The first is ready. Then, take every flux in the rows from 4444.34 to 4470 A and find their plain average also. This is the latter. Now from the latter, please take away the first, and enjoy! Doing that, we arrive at -1.5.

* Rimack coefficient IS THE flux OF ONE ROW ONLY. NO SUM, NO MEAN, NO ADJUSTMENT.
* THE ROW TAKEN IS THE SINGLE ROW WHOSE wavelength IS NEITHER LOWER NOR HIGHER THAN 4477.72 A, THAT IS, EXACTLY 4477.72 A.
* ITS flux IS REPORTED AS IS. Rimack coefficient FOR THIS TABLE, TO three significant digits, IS 7.89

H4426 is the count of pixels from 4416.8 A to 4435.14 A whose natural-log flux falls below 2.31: 13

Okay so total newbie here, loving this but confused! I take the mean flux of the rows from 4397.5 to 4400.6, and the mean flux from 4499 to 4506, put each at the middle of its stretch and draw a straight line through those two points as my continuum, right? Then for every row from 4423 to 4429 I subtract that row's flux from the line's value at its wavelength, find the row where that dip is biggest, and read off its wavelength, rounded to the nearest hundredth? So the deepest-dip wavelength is 4425.45 A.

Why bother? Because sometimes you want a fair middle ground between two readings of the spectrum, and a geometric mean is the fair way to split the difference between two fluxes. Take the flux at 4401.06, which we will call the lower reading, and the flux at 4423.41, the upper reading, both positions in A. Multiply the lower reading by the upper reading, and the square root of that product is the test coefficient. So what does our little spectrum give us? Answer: 8.9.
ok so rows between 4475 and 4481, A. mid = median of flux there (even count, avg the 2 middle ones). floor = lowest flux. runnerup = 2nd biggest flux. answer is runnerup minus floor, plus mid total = 12.1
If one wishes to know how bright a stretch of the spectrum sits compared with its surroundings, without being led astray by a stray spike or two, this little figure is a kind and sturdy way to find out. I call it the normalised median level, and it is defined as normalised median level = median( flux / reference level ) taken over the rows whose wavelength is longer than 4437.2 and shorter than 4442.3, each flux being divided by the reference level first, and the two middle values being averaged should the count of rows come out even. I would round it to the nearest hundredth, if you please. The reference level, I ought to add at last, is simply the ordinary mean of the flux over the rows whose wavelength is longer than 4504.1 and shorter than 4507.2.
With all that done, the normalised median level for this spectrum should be 0.83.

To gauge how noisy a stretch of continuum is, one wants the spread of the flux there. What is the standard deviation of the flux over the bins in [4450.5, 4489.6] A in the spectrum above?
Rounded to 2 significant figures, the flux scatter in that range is 1.7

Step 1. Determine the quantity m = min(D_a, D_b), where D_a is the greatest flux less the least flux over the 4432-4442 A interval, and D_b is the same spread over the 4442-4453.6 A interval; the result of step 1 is 2.5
